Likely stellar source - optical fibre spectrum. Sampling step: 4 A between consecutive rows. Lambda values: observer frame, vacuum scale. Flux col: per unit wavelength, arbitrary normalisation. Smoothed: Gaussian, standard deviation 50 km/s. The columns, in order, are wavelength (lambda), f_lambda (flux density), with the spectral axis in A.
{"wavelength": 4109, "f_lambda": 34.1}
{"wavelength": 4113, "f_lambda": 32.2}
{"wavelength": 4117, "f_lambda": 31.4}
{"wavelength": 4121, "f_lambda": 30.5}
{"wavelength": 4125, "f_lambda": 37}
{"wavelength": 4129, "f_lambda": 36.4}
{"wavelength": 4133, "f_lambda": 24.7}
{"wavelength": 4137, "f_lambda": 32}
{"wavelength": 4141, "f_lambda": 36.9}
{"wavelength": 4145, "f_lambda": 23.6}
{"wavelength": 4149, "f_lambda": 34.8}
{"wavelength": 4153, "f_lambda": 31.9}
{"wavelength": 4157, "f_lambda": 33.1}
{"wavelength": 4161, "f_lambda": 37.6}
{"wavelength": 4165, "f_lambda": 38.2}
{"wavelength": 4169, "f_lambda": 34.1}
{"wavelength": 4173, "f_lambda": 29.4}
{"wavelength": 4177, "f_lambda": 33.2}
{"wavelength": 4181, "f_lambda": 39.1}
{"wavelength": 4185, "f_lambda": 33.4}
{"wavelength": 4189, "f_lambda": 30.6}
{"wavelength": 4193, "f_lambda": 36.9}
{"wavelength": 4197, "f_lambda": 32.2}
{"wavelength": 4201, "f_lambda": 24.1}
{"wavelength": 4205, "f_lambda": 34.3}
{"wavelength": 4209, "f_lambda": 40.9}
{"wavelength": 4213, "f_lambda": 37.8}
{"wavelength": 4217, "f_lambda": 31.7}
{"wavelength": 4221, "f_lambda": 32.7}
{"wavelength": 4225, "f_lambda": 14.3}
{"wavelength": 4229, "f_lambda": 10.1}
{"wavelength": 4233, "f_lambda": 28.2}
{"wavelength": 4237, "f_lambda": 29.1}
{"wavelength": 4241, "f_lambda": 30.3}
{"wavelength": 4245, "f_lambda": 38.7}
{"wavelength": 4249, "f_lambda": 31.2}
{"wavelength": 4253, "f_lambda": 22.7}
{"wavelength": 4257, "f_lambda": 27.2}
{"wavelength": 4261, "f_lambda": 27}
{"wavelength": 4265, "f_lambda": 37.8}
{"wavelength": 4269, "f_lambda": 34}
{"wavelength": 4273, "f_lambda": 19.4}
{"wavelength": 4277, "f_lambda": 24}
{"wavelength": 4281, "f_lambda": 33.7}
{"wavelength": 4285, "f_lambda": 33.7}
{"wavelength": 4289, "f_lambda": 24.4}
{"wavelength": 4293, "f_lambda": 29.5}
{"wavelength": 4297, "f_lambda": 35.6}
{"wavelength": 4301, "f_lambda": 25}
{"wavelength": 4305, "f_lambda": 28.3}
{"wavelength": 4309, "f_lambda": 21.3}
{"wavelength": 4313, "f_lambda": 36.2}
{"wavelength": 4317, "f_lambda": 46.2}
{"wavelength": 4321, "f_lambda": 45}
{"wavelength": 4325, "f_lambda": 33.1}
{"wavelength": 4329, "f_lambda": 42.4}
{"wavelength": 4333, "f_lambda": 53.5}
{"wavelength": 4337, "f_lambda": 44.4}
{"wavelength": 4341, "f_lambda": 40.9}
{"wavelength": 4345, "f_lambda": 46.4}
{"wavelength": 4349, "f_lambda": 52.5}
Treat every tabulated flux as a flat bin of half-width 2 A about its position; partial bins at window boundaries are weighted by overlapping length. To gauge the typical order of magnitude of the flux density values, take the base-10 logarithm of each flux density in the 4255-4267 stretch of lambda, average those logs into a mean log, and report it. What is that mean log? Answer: 1.48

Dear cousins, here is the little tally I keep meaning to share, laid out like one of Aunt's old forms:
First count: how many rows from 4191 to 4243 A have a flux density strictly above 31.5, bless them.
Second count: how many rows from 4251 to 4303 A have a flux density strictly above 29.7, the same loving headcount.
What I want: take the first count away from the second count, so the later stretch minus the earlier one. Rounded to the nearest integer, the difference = -2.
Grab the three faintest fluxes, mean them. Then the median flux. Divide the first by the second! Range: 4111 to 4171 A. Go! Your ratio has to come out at 0.794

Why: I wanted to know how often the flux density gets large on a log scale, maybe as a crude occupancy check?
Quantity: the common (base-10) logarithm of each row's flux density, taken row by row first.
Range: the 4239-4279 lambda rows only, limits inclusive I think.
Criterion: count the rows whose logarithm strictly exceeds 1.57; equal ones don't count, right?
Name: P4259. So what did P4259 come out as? 2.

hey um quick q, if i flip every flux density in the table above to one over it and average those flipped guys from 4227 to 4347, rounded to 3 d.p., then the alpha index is 0.034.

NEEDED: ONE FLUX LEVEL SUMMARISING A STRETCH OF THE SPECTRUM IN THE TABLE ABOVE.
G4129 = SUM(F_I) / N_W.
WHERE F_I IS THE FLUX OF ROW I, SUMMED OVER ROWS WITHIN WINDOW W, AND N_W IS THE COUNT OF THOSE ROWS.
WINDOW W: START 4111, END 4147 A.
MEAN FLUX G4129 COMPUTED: 31.6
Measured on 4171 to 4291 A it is 30.1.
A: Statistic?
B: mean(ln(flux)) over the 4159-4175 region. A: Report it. 3.55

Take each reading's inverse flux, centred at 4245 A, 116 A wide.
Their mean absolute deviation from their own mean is 0.0091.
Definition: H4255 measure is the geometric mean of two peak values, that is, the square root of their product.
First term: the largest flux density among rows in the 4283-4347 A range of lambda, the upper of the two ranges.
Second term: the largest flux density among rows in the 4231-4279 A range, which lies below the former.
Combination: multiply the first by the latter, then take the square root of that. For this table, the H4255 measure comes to 46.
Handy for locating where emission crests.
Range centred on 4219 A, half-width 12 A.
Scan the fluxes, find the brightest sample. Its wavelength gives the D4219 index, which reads 4209 A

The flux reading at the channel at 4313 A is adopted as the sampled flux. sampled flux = 36.2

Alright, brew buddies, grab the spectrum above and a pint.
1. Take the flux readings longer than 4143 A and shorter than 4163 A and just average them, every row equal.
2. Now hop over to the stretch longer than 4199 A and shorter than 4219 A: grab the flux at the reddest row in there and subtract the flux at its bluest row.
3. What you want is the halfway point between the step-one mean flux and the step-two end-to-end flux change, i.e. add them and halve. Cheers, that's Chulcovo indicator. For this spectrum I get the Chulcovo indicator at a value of 19.9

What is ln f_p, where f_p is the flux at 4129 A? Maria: 3.59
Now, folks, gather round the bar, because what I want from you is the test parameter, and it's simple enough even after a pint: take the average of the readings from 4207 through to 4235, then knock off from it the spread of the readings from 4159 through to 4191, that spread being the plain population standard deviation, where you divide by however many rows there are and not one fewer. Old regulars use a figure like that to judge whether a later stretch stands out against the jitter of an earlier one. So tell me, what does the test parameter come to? 24.6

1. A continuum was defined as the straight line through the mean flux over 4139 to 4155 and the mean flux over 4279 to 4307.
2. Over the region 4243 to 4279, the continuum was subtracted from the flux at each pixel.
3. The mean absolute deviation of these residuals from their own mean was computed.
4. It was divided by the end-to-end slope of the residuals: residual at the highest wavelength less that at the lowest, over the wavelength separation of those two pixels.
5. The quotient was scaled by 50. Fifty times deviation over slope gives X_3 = -623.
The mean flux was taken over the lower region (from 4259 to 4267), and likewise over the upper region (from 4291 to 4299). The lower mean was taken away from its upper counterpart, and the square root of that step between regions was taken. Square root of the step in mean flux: 0.4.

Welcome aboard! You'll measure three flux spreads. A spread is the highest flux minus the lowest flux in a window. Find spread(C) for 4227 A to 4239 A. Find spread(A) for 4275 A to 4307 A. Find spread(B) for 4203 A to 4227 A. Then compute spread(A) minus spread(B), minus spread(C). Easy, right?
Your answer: -34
